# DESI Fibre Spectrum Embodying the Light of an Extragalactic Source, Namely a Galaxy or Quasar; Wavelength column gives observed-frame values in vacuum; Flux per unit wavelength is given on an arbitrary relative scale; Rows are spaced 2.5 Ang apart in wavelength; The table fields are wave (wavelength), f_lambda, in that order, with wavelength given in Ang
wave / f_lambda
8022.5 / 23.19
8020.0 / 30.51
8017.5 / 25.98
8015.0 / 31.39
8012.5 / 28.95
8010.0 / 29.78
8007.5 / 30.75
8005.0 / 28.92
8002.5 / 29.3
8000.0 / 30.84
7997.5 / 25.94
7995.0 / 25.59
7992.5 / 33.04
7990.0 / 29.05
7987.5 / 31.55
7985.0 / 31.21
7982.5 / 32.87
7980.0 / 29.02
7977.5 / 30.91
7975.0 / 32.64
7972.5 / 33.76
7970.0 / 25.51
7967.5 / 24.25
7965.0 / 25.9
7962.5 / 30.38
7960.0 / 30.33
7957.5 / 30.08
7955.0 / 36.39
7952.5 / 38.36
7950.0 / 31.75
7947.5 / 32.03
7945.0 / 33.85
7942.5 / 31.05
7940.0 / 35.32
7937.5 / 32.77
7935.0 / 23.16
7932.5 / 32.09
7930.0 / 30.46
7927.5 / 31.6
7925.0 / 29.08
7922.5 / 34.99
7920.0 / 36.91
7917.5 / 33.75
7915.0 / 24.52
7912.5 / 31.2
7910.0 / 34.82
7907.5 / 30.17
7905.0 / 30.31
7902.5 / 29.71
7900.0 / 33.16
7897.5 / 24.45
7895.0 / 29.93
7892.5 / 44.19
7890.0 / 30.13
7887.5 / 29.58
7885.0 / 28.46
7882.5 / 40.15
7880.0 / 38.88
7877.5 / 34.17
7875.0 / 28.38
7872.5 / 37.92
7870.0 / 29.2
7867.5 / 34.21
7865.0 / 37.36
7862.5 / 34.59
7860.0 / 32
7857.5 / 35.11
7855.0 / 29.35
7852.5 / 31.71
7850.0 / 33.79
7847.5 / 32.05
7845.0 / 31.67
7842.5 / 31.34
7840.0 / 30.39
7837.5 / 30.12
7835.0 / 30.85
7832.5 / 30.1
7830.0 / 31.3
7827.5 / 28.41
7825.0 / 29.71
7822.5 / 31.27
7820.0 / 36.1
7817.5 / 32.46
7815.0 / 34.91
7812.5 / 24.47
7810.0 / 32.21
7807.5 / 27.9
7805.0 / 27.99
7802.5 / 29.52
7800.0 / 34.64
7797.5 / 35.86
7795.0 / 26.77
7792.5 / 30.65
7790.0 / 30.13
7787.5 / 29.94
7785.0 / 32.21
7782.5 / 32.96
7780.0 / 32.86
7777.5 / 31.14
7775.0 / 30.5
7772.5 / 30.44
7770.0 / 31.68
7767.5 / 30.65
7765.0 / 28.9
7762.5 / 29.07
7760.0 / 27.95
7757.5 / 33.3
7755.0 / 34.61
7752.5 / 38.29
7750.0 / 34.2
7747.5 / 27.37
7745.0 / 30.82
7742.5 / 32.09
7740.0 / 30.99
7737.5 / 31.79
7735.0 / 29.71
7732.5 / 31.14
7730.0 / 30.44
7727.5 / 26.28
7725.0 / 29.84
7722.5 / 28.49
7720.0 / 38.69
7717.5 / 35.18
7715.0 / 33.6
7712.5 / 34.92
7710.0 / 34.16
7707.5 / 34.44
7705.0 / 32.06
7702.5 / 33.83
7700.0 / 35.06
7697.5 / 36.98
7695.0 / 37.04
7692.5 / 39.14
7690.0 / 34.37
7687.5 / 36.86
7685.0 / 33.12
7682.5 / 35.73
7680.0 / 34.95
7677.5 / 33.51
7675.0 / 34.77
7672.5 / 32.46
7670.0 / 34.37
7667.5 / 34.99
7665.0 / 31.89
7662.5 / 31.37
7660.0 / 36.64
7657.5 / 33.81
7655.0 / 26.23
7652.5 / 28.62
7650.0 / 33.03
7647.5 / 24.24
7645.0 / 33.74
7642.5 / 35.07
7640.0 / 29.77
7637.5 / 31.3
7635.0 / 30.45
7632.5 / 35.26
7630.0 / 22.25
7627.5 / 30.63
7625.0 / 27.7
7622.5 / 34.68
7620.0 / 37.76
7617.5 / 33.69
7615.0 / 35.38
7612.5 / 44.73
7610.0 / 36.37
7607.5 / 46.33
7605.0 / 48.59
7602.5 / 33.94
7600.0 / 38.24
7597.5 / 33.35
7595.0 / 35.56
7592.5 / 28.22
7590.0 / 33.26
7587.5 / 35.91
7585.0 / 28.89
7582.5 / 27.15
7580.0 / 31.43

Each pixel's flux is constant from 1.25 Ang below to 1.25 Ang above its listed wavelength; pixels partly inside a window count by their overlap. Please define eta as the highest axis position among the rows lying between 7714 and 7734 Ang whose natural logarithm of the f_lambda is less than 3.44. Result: 7732.5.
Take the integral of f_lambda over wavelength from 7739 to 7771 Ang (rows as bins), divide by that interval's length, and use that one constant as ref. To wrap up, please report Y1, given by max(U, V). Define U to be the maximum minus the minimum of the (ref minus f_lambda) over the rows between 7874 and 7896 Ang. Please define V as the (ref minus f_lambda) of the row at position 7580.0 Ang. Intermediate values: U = 16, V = 0.1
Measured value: 16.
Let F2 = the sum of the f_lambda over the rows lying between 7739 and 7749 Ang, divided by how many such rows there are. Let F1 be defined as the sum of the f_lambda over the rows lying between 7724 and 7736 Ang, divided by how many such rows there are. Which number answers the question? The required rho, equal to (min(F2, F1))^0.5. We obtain 5.4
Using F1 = 29.5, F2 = 30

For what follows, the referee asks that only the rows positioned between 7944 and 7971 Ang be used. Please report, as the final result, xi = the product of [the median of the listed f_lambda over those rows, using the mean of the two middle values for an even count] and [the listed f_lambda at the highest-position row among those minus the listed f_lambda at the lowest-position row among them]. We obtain -253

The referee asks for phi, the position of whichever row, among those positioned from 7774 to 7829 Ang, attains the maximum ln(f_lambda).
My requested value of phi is 7820.0 Ang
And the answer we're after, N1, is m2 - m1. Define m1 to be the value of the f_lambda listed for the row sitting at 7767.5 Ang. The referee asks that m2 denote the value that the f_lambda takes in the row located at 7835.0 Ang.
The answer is 0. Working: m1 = 30.65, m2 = 30.85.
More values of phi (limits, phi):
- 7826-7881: 7880.0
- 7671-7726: 7692.5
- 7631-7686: 7660.0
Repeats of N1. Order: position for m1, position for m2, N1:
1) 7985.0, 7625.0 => -4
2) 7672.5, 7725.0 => -3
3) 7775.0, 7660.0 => 6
